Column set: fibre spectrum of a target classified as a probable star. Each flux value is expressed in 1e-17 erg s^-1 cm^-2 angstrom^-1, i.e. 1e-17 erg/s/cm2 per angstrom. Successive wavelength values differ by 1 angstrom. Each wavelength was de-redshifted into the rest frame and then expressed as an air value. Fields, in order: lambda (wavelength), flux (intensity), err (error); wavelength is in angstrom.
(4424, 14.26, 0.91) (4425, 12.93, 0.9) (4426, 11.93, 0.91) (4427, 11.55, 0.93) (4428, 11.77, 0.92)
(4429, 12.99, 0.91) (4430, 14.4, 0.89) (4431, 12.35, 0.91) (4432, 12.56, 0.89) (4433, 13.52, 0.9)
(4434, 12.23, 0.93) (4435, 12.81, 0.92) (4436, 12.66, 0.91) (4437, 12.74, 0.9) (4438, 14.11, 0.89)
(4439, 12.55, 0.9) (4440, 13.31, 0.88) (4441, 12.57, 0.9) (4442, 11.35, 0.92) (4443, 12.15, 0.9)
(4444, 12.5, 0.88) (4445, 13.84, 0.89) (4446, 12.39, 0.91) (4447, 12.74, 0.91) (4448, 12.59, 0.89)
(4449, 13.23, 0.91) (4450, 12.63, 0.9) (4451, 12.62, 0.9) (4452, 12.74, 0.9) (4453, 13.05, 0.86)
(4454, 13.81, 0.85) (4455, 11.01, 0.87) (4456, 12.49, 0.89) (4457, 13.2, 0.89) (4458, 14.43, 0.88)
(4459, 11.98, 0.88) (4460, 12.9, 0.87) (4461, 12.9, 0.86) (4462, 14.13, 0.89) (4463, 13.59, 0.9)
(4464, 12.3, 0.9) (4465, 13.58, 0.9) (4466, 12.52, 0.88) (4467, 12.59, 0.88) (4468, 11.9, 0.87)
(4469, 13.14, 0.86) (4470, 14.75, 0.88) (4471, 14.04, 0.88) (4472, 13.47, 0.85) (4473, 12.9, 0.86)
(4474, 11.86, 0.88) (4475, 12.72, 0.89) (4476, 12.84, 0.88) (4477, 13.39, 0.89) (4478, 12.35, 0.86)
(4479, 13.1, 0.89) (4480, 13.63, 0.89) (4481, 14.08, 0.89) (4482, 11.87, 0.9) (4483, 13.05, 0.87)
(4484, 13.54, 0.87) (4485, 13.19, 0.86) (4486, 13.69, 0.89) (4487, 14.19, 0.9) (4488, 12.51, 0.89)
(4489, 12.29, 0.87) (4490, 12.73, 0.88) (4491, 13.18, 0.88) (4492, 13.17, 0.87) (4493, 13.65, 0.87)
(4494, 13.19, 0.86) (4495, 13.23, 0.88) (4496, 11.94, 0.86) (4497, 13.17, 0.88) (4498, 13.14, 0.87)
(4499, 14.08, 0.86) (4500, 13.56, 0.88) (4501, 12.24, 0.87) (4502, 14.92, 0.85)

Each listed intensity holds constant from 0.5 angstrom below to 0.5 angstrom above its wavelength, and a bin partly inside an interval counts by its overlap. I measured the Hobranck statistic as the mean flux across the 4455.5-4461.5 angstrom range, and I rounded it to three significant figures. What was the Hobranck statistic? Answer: 13.0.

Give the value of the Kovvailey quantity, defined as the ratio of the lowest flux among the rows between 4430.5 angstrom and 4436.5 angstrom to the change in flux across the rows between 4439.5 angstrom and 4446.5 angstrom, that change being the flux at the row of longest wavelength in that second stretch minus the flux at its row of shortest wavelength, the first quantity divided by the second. -13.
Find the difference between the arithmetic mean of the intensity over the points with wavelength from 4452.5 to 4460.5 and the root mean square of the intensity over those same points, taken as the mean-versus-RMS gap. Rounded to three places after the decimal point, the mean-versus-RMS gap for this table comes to -0.038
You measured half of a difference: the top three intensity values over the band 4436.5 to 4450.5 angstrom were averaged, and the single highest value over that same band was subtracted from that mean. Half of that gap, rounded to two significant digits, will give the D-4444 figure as -0.18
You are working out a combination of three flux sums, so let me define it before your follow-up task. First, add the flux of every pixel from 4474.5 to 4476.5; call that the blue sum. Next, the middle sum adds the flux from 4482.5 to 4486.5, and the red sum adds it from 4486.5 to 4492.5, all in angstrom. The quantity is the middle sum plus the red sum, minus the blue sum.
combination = 106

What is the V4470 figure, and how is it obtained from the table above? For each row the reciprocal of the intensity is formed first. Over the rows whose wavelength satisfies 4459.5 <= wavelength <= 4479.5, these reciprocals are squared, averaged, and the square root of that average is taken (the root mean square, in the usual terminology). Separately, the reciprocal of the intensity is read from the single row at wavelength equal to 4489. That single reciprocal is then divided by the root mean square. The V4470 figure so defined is 1.06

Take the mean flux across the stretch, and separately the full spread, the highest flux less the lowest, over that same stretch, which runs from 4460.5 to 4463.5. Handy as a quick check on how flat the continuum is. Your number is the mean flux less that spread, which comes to 12.3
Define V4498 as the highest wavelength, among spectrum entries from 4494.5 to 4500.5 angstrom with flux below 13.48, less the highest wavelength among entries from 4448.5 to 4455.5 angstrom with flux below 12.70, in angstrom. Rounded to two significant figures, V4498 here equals 43 angstrom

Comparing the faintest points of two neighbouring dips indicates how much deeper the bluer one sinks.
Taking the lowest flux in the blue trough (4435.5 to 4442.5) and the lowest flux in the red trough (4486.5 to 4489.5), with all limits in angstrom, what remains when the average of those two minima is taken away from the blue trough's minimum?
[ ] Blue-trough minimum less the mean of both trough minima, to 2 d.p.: -0.47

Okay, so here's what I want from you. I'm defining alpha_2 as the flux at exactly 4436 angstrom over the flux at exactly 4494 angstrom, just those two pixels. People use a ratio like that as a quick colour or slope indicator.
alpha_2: 0.96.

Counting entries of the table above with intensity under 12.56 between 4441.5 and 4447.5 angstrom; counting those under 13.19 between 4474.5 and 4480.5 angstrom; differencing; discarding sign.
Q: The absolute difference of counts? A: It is 0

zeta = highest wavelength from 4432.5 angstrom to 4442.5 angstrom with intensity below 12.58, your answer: 4442 angstrom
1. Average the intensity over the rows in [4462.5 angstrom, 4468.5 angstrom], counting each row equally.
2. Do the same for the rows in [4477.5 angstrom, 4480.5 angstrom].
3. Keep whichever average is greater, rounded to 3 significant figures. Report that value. 13.0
